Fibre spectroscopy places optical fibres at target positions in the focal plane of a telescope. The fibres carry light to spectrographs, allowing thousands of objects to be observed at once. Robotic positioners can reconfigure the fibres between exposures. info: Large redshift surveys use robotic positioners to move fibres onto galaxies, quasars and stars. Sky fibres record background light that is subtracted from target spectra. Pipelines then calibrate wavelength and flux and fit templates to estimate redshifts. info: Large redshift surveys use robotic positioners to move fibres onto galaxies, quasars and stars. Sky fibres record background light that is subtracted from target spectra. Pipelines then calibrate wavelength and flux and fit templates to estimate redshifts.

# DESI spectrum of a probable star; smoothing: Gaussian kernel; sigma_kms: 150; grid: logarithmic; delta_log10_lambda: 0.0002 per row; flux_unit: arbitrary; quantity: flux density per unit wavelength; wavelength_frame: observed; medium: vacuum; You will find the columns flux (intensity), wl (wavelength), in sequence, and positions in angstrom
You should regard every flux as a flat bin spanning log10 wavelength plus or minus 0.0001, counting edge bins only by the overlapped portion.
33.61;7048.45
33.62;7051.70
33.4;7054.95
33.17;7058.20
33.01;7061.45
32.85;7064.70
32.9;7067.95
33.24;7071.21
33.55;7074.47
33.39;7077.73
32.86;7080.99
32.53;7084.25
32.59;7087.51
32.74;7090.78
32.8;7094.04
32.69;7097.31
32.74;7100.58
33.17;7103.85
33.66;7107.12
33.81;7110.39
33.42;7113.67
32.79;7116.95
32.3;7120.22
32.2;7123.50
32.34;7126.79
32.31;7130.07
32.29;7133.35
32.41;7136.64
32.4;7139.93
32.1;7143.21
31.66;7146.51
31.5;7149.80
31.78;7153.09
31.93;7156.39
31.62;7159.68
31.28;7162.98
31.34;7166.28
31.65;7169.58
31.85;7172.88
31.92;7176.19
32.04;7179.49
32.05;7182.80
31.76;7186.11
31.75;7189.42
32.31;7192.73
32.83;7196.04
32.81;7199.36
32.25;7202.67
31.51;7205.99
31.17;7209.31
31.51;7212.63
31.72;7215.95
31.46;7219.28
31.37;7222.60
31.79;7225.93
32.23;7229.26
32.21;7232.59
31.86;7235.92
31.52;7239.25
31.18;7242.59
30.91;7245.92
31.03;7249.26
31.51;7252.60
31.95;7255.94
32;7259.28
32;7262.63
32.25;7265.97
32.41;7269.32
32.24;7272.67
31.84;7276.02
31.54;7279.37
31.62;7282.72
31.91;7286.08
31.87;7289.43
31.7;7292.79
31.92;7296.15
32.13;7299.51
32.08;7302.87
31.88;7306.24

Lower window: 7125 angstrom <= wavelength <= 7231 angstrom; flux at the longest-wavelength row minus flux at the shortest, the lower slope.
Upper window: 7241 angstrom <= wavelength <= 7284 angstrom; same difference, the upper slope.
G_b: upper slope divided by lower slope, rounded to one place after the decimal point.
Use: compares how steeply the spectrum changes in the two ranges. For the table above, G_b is -4.0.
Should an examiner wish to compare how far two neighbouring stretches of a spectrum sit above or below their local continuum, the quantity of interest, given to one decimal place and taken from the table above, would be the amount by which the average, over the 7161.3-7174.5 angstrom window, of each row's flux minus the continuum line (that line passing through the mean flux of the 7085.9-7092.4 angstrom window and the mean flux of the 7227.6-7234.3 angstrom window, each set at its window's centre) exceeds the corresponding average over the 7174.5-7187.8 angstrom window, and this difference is -0.5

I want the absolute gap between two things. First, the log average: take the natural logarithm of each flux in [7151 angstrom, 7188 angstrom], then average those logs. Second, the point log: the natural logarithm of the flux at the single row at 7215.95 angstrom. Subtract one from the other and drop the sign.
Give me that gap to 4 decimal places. 0.0008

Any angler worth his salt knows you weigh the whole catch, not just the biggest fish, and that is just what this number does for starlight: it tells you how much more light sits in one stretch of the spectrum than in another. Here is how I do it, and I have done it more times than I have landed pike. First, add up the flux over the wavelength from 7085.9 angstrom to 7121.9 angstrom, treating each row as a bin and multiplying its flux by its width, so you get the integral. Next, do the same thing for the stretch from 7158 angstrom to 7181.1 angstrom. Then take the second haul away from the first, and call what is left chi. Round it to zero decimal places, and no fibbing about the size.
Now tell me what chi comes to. 455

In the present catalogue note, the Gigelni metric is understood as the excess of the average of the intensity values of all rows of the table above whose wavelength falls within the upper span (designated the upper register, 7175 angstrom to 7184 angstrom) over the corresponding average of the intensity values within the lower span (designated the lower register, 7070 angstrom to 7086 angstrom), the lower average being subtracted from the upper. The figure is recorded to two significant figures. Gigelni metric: -1.1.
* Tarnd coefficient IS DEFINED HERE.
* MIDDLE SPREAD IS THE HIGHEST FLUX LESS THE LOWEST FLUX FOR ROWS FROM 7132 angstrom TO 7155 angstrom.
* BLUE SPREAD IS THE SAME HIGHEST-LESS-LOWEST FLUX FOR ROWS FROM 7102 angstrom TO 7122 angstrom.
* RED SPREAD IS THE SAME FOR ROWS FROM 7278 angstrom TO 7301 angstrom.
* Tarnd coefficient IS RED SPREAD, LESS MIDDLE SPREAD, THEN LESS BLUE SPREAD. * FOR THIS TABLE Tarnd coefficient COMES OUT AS -1.8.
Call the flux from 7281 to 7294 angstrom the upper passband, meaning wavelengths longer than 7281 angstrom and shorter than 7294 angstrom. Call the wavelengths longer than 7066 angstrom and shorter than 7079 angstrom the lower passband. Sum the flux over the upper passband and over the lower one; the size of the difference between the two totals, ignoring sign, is 6.0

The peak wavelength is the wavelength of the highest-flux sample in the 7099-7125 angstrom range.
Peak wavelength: 7110.39 angstrom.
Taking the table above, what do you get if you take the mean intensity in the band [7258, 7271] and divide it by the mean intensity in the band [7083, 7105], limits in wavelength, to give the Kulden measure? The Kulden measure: 0.98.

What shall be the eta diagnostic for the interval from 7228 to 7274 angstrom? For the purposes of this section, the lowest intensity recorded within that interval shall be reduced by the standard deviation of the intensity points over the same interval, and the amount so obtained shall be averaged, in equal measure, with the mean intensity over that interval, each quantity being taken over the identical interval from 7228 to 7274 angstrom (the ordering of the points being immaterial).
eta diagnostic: 31.1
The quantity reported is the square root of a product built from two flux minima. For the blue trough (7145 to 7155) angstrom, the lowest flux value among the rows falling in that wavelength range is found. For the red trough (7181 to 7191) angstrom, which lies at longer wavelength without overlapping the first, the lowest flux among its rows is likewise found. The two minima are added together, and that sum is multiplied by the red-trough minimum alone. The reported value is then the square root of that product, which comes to 44.8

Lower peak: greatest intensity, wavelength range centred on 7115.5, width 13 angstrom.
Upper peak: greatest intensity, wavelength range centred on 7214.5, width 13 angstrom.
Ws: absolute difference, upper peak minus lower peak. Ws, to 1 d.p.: 2.1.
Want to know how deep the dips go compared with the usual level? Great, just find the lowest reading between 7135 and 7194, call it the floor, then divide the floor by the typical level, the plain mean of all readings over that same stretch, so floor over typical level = 0.982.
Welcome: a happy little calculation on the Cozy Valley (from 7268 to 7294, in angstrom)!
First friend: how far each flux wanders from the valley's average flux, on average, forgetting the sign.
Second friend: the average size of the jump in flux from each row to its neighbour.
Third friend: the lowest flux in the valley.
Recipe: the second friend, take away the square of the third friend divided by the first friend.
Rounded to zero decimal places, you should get -4490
